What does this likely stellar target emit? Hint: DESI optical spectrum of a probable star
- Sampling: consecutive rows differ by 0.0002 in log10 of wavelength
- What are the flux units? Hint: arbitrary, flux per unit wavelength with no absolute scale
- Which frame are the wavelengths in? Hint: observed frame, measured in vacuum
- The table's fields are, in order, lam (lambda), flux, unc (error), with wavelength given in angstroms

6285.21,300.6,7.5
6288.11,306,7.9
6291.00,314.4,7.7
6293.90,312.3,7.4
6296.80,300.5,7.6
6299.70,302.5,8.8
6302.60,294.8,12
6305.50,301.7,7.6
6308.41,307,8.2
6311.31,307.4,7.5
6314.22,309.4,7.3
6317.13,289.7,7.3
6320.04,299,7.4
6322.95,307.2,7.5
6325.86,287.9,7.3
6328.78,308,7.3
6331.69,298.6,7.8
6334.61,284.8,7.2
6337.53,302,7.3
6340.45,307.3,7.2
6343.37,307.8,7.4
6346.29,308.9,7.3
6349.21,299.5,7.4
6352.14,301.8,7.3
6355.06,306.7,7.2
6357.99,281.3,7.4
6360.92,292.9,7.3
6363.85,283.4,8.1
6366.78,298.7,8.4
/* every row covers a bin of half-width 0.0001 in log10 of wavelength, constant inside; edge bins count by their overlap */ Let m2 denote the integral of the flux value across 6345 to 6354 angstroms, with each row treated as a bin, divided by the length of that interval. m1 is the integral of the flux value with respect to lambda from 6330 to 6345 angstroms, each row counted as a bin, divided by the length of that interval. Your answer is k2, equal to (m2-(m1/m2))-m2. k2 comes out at -0.989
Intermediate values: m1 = 300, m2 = 304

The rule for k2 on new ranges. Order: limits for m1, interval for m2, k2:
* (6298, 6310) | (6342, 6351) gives -0.988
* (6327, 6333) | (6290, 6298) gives -0.979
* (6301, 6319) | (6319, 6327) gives -1.010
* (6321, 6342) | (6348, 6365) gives -1.017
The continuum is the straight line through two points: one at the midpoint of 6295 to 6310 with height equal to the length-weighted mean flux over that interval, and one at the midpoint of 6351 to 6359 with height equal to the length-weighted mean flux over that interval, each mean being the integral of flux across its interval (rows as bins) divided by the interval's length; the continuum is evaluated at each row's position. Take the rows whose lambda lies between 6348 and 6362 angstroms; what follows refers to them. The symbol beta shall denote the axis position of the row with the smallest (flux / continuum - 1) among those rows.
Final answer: 6357.99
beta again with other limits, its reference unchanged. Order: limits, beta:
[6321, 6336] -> 6334.61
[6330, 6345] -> 6334.61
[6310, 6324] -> 6317.13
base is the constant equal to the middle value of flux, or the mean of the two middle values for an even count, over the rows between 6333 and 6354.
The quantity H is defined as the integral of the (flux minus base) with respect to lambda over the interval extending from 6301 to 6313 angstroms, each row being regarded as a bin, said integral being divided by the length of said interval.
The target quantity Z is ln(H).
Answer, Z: -0.2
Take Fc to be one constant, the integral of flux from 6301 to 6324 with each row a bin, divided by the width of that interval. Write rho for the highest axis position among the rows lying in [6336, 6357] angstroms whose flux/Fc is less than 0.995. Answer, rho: 6349.21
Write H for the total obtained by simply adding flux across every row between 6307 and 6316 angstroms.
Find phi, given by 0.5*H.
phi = 462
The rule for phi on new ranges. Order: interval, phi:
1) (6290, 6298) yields 464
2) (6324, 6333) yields 447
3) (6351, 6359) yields 445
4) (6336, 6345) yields 459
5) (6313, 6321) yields 449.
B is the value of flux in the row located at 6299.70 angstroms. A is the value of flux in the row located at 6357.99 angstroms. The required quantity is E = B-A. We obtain 21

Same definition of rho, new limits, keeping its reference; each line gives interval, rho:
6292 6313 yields 6302.60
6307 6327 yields 6325.86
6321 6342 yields 6334.61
